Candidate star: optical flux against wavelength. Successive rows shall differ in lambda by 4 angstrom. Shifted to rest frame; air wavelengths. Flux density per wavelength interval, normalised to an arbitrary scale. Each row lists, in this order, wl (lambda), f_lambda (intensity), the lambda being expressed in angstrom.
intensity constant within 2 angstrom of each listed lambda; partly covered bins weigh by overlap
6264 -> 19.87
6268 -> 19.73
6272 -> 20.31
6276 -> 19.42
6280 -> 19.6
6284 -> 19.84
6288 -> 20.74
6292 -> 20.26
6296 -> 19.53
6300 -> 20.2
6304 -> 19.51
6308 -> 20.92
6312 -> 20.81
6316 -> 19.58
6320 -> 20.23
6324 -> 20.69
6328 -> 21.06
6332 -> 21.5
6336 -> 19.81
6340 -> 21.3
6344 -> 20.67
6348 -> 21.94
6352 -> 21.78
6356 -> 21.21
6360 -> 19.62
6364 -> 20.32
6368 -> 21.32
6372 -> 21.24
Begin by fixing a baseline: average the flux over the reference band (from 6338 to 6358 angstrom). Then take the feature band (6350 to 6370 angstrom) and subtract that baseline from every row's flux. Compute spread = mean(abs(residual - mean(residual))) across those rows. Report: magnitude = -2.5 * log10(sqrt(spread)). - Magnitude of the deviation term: 0.19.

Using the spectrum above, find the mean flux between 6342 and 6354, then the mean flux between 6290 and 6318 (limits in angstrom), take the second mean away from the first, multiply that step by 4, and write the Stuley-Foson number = 5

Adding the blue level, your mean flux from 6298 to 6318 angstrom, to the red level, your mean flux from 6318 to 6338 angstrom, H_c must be 40.9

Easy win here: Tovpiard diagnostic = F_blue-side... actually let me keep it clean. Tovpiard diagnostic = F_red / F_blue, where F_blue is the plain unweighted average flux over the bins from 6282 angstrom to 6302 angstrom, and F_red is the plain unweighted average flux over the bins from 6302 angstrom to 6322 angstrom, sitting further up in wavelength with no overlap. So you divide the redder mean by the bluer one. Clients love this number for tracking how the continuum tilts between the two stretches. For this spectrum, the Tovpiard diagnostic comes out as 1.00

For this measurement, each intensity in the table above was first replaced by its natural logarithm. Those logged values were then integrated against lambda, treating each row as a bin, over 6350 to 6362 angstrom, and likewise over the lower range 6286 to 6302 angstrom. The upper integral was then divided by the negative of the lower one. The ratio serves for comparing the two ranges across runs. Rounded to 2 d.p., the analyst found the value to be -0.76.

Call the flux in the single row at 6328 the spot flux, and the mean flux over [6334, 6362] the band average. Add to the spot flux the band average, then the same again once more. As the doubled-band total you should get 62.9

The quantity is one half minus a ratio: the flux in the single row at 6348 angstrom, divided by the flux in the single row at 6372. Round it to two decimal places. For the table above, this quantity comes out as -0.53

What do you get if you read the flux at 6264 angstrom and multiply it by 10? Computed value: 199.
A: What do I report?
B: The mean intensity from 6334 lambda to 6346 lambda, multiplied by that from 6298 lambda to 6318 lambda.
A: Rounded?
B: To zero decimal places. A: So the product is 416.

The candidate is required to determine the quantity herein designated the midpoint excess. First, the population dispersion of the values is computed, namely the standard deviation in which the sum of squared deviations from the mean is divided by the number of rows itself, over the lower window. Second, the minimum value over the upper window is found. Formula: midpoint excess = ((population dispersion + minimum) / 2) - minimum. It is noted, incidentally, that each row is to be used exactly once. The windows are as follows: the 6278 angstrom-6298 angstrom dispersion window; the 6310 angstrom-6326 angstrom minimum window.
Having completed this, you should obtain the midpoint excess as -9.56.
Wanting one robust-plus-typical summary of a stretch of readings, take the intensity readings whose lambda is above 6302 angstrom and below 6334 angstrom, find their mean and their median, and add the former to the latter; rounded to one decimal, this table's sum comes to 41.3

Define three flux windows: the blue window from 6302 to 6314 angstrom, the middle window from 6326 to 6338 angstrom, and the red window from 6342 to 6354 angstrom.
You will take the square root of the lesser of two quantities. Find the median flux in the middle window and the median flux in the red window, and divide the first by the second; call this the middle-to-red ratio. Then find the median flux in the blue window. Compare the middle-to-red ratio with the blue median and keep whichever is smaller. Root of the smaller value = 0.98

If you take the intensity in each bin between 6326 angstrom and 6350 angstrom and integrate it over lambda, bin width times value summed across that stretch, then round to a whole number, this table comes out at 505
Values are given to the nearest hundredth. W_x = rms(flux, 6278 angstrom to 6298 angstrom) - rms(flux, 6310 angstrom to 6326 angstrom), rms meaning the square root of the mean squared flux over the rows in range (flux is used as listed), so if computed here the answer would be -0.33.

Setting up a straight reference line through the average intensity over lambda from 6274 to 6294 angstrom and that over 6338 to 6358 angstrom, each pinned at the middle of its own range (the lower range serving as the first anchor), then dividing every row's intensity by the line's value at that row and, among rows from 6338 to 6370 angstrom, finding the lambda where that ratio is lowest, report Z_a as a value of 6360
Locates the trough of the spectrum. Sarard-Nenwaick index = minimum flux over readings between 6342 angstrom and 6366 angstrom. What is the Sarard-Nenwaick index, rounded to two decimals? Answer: 19.62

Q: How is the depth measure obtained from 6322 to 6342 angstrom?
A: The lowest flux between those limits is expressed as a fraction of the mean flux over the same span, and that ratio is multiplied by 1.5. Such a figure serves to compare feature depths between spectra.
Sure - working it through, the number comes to 1.424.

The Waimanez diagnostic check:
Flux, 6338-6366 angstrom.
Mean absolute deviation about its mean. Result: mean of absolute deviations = 0.66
